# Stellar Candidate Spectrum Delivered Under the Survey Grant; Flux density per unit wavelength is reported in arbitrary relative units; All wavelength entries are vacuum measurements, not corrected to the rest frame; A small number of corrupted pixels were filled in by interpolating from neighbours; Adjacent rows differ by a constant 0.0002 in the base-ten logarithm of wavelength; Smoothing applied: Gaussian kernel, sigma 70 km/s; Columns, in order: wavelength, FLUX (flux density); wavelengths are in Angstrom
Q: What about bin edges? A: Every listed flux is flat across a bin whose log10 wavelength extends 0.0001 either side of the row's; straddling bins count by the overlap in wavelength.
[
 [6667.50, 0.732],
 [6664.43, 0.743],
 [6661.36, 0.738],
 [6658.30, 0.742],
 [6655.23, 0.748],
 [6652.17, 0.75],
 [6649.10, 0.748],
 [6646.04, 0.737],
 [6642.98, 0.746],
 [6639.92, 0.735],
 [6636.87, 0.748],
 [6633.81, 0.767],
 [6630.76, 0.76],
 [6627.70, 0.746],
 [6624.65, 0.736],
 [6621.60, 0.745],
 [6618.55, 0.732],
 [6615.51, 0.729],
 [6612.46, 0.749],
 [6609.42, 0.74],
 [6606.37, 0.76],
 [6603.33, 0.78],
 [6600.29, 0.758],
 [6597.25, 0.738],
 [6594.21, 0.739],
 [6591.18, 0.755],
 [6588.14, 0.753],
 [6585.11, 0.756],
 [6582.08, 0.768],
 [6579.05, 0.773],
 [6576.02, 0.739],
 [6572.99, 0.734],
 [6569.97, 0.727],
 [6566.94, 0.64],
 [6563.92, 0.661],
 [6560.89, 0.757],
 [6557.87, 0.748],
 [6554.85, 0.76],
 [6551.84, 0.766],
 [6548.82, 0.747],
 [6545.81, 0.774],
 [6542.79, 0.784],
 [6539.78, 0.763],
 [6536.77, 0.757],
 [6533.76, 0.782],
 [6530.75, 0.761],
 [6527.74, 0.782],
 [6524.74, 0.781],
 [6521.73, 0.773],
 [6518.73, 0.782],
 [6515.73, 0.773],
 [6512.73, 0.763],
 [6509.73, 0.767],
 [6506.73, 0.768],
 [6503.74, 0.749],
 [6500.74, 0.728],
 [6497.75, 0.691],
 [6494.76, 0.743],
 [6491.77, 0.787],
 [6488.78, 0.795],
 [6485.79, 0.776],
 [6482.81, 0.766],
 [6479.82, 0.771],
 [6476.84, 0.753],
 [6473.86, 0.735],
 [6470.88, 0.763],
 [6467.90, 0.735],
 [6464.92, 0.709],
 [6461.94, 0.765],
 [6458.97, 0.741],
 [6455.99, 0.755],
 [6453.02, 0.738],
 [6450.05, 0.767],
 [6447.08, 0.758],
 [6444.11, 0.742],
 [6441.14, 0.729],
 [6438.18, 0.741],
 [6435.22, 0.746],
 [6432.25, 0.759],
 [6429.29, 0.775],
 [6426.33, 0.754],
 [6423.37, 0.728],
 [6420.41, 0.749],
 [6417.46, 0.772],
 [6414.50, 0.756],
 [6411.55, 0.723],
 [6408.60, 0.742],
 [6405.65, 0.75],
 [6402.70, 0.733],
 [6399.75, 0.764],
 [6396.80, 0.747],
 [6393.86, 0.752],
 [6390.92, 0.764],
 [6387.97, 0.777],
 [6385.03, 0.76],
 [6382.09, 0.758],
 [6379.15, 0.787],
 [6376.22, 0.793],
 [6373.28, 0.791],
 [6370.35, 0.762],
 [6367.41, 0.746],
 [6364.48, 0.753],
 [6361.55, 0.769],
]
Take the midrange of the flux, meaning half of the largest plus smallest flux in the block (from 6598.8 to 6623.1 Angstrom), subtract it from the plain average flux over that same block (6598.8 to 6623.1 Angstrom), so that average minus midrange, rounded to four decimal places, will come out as -0.0054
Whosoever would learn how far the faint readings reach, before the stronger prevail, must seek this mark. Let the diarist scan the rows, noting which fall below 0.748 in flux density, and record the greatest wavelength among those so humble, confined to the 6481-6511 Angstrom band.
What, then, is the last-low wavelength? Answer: 6500.74 Angstrom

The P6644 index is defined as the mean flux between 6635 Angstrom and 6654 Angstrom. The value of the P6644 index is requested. 0.744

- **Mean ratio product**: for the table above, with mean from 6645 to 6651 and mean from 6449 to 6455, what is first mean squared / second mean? 0.73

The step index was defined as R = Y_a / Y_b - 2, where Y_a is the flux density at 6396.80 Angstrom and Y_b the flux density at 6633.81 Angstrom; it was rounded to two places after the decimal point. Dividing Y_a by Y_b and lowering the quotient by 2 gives -1.03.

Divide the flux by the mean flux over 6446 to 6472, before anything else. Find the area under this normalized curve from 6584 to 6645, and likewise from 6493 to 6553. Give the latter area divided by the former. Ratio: 1.00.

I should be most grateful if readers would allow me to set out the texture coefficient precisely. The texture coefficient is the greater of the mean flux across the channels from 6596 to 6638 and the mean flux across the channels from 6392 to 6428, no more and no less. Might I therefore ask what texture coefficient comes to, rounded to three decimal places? 0.749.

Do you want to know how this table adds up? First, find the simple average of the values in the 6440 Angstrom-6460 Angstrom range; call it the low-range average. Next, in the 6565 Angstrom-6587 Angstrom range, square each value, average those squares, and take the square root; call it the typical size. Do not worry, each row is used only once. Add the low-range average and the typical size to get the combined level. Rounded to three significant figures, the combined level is 1.48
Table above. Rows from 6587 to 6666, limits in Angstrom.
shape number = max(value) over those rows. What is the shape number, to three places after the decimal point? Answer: 0.780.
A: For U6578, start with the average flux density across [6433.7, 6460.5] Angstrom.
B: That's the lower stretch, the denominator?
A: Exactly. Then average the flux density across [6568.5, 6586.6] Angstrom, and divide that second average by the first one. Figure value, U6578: 1.00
